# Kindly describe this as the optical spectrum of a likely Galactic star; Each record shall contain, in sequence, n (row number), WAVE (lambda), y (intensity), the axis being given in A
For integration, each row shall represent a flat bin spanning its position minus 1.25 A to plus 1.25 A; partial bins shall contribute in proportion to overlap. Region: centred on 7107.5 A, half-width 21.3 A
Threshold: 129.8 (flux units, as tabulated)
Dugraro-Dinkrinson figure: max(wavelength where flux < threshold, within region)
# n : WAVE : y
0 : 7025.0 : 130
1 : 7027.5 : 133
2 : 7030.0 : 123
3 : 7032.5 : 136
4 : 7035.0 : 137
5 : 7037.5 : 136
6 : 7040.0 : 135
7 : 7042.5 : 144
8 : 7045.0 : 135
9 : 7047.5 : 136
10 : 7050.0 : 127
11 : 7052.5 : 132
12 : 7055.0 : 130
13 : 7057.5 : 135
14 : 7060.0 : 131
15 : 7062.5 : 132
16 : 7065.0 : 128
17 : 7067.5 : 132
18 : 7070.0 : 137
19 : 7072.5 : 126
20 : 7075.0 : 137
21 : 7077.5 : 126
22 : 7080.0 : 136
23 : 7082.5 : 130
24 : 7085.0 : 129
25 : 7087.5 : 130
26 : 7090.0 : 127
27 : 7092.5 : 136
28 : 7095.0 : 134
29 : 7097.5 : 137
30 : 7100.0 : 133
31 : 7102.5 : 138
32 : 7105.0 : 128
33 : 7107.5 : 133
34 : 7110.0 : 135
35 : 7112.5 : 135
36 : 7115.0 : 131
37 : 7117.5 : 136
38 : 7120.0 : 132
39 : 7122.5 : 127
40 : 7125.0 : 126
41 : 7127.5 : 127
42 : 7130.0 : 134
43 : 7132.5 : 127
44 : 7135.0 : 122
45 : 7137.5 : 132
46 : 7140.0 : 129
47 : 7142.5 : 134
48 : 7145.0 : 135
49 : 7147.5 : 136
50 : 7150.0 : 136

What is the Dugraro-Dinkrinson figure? 7127.5 A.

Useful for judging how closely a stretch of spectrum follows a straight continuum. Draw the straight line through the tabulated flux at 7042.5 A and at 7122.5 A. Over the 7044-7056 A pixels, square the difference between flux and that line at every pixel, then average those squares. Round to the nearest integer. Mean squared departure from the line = 117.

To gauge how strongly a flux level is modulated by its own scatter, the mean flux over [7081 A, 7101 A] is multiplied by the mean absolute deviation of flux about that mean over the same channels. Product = 396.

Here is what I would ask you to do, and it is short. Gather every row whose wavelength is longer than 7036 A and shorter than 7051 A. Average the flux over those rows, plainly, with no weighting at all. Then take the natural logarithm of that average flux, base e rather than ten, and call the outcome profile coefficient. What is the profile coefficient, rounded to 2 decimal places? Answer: 4.91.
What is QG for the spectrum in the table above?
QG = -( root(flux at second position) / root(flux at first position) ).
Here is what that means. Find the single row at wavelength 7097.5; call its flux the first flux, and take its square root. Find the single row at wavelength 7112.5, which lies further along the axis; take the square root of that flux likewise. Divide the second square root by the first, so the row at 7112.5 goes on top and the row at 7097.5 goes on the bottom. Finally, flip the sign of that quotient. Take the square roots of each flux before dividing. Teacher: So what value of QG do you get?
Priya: -0.99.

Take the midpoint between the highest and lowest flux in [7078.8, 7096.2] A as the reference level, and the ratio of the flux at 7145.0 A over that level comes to 1.03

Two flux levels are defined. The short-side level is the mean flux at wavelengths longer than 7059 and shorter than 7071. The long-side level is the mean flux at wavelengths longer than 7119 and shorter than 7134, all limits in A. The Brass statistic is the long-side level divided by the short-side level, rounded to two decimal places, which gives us 0.98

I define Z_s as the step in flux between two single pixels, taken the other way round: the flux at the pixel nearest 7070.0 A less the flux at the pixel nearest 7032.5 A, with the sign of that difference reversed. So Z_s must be -1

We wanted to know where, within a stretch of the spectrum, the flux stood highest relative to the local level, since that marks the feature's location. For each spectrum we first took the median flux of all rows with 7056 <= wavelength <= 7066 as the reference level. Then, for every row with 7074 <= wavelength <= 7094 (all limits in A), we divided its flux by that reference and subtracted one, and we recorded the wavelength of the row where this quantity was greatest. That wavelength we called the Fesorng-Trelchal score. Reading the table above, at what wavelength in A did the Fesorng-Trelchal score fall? 7075.0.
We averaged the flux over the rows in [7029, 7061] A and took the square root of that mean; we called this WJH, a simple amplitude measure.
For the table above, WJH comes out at 11.6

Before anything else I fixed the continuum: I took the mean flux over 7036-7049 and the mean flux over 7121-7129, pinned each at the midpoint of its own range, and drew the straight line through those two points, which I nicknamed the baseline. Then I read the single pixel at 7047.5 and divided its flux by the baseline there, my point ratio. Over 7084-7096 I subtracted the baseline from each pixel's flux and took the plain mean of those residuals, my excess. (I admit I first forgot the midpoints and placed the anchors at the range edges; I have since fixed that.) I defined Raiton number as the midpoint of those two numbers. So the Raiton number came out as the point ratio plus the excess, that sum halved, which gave 0.5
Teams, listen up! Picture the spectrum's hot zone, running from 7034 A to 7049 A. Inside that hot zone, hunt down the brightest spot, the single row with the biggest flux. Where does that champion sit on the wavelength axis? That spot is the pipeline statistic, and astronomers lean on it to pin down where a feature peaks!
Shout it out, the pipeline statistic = 7042.5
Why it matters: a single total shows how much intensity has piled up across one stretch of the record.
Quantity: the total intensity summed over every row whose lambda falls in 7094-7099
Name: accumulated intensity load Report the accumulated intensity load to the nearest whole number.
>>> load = 271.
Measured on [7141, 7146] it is 269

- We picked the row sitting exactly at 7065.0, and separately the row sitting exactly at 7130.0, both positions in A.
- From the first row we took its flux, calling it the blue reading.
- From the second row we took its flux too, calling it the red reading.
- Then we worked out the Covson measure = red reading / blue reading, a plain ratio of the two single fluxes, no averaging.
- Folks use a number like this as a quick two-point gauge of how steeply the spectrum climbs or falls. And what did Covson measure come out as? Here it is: 1.05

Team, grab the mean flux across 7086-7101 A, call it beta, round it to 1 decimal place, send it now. 132.8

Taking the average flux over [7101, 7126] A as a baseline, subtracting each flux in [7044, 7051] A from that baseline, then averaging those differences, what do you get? -0.6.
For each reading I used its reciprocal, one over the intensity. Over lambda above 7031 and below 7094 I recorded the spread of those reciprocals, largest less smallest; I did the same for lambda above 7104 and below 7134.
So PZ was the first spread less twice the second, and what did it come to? -0.0002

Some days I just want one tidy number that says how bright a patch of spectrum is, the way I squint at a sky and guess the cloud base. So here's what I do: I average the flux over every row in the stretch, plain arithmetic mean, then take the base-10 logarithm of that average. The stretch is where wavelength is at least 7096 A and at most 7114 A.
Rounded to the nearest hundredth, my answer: 2.13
